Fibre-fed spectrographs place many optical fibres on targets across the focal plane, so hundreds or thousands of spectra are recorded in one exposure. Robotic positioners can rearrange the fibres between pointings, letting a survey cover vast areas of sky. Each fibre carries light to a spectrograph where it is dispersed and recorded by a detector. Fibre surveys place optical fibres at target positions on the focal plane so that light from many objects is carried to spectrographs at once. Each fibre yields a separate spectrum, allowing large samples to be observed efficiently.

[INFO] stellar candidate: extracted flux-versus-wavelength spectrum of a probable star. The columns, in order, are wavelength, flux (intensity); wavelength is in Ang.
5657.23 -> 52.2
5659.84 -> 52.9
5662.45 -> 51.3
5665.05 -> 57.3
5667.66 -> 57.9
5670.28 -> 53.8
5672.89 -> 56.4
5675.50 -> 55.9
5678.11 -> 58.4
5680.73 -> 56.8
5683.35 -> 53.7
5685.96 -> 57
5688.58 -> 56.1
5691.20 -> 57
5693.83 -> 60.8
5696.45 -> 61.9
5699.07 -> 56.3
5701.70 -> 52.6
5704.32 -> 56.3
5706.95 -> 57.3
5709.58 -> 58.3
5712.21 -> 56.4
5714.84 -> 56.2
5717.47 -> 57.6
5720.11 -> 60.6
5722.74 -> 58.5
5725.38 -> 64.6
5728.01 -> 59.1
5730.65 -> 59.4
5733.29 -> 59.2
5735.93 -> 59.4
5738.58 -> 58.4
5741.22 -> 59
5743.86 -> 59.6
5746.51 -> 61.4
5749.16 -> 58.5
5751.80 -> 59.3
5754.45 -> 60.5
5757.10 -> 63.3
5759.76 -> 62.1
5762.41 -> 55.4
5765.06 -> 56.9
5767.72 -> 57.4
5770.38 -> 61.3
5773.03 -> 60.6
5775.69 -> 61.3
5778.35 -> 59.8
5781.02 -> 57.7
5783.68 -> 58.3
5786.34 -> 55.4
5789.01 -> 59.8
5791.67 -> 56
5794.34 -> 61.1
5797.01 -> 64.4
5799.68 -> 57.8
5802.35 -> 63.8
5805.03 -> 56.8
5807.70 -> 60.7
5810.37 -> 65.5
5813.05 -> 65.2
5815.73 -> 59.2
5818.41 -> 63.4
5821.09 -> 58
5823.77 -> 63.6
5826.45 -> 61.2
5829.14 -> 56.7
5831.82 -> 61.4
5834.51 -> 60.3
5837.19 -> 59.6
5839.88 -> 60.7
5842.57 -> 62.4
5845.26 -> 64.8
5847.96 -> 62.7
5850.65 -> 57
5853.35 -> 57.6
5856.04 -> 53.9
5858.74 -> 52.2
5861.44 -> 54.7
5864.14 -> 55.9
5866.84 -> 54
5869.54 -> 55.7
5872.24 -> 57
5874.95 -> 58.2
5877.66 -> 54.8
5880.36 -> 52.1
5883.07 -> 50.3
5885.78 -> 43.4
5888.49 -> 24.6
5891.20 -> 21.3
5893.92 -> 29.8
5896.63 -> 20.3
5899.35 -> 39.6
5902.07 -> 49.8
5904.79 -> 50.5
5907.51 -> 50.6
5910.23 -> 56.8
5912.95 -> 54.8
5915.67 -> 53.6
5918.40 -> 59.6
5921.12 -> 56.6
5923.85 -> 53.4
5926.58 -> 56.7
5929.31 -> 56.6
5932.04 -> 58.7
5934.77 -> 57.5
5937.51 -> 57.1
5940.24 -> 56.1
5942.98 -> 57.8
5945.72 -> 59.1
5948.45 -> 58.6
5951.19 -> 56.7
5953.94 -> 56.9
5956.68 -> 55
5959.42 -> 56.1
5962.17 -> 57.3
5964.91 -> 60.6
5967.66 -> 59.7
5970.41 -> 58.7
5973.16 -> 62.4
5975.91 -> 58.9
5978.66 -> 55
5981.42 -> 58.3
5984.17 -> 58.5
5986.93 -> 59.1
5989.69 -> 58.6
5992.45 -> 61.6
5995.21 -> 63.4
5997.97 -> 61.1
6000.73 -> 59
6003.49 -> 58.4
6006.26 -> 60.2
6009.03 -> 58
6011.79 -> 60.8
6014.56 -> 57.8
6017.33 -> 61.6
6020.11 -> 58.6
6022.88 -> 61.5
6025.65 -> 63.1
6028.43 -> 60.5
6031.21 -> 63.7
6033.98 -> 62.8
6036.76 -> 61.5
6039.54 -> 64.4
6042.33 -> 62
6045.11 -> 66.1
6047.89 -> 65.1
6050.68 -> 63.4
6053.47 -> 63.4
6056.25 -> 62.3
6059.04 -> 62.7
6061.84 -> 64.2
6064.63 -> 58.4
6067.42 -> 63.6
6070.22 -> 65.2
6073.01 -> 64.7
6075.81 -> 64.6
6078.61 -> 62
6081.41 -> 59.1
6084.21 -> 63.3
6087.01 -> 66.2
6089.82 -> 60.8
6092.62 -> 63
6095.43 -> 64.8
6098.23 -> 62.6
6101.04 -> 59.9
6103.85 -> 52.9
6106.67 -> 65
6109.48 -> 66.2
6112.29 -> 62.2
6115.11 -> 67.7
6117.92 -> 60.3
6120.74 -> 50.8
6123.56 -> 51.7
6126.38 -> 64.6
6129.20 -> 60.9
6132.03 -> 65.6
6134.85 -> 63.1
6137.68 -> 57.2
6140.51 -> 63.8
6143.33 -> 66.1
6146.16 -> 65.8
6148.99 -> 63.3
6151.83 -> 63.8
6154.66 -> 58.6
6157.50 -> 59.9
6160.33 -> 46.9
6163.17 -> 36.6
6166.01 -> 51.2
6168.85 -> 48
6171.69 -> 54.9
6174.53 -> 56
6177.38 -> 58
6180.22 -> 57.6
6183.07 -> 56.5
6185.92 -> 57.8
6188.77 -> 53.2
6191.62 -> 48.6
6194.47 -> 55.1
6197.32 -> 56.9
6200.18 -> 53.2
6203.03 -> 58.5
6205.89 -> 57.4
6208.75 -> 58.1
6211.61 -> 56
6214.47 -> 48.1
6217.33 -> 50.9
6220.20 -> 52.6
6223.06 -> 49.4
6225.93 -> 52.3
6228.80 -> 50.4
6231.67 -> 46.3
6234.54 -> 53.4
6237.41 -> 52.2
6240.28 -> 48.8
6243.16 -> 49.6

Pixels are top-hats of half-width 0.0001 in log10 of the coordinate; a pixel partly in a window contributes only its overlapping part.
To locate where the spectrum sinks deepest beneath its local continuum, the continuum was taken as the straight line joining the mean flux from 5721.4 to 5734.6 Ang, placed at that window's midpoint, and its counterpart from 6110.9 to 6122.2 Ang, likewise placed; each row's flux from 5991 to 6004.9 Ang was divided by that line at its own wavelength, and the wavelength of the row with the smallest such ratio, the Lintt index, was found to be 6003.49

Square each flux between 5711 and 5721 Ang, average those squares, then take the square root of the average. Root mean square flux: 58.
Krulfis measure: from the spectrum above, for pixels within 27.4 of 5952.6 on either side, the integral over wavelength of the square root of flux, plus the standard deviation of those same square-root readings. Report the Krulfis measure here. 417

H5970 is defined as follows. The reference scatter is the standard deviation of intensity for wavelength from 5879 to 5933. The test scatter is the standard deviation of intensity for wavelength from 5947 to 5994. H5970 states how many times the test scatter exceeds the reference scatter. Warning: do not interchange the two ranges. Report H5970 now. 0.16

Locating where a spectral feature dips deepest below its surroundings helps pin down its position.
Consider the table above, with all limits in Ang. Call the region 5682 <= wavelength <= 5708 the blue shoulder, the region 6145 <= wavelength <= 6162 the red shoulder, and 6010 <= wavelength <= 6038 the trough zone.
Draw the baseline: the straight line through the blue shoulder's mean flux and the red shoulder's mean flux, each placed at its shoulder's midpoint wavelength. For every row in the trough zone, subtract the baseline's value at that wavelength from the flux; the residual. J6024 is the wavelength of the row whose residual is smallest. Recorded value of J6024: 6014.56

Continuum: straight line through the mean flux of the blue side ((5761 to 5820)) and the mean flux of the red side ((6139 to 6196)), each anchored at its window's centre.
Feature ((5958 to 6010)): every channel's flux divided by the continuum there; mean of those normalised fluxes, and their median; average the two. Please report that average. 1.02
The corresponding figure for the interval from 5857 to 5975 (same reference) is 0.93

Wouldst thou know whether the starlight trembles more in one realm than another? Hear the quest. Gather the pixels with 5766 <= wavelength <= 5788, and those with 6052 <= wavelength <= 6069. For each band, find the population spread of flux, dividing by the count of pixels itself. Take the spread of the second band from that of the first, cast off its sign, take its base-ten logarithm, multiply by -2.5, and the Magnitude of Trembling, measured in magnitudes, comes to 2.8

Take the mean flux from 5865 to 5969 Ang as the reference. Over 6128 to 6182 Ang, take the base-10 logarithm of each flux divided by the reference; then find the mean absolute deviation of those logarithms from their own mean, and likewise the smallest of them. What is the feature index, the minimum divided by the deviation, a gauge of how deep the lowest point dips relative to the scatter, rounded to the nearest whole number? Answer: -3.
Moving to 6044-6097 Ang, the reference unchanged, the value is 5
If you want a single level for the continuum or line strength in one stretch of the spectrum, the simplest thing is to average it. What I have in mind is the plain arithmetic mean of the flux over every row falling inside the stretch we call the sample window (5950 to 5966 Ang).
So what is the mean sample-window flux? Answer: 57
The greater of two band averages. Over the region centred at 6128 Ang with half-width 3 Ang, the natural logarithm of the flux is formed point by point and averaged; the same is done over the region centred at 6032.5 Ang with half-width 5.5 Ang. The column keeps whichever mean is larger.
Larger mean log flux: 4.14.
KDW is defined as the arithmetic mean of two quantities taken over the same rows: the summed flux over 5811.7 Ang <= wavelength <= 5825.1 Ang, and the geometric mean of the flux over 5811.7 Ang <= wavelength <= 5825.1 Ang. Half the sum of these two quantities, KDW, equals 186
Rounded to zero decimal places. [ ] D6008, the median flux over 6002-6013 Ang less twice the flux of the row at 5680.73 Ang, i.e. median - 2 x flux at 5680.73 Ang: -54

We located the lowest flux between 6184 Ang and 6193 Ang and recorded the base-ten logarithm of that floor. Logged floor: 1.69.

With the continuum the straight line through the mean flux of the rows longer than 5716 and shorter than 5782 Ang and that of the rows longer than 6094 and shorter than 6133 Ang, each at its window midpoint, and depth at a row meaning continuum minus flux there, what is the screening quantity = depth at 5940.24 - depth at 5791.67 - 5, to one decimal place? -4.5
